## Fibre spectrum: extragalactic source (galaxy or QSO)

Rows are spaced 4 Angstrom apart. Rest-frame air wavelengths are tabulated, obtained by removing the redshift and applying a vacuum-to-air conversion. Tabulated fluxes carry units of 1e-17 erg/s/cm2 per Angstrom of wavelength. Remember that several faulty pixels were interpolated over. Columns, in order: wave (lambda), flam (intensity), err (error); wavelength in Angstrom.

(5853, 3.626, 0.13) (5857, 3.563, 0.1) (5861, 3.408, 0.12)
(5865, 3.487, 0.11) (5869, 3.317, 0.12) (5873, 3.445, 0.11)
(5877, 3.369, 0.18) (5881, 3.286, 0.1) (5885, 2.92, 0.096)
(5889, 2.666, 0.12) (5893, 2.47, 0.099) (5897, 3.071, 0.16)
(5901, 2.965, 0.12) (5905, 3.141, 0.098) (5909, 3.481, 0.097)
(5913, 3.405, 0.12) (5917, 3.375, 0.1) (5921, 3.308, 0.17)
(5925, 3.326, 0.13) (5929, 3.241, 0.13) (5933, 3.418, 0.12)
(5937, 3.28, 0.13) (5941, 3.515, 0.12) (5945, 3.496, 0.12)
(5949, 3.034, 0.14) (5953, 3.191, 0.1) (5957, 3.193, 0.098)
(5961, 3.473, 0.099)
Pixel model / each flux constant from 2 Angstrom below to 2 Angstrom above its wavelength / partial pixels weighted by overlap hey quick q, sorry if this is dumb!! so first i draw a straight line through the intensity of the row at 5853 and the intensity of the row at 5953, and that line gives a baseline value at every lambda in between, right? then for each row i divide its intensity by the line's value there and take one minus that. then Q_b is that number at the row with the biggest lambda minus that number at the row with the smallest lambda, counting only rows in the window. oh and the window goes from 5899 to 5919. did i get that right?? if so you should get -0.141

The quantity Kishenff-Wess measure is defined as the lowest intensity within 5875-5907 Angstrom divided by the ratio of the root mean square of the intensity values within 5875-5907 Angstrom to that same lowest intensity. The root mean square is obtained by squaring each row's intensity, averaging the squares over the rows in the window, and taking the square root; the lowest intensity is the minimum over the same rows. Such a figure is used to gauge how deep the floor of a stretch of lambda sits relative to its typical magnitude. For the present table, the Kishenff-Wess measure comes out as 2.03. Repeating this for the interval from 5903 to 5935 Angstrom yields 2.96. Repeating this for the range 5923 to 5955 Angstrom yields 2.78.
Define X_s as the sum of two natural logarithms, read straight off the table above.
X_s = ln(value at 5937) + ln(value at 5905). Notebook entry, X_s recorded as 2.33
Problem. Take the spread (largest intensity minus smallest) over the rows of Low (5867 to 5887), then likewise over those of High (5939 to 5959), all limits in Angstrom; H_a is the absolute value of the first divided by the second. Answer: 1.1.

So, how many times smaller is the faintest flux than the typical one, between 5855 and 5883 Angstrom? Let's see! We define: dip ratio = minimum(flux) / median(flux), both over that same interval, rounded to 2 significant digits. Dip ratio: 0.96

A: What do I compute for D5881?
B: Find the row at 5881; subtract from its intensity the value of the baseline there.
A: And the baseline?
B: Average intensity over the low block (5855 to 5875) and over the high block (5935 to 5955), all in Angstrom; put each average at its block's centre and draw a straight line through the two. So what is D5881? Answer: -0.13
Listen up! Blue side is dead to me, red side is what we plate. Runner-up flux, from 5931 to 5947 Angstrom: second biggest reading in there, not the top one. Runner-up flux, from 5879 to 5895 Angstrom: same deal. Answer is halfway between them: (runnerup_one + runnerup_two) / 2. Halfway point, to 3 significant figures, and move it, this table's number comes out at 3.21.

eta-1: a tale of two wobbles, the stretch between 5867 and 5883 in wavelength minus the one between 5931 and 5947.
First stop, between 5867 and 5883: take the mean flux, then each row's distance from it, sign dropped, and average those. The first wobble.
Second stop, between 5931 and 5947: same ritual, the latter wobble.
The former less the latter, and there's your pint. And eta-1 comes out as -0.03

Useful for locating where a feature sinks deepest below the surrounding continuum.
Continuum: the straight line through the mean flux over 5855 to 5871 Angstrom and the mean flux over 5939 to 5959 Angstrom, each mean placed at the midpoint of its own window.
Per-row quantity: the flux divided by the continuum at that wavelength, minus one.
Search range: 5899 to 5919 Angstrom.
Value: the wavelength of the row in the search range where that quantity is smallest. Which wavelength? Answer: 5901 Angstrom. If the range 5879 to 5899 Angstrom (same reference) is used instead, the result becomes 5893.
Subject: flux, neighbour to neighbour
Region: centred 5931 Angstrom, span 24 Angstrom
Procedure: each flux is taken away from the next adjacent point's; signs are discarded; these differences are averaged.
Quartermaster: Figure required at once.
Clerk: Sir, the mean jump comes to 0.13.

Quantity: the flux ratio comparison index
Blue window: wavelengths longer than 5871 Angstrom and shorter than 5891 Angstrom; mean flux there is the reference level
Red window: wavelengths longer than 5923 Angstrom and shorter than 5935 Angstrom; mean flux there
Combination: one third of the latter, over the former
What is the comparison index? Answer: 0.354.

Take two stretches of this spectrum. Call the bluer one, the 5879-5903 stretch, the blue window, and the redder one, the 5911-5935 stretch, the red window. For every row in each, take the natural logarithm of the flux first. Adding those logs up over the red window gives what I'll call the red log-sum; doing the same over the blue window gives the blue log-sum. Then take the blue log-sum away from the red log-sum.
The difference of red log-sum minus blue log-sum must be 0.9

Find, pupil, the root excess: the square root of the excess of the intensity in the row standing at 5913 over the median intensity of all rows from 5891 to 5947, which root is 0.30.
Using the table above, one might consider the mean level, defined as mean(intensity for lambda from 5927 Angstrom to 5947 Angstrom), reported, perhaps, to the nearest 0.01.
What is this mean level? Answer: 3.39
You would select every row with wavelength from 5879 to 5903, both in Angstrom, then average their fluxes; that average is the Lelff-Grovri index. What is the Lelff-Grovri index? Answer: 2.90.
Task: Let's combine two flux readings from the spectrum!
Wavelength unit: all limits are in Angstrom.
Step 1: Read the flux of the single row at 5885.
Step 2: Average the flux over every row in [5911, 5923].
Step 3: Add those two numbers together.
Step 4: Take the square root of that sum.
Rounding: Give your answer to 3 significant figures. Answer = 2.51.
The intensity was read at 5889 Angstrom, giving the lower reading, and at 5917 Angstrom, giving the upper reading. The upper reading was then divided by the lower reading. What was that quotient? 1.27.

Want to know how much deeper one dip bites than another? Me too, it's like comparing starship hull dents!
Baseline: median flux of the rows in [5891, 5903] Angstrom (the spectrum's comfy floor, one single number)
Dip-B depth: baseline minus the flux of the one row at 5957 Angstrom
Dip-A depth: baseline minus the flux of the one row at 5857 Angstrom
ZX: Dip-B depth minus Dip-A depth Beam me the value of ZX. 0.37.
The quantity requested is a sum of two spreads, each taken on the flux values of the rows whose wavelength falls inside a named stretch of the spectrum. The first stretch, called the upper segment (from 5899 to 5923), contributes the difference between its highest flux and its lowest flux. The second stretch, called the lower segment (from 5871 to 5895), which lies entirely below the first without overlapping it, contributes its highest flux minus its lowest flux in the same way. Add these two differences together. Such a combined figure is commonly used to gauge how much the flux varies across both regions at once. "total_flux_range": 1.49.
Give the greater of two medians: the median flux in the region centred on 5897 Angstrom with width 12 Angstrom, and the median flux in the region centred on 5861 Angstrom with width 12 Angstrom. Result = 3.49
